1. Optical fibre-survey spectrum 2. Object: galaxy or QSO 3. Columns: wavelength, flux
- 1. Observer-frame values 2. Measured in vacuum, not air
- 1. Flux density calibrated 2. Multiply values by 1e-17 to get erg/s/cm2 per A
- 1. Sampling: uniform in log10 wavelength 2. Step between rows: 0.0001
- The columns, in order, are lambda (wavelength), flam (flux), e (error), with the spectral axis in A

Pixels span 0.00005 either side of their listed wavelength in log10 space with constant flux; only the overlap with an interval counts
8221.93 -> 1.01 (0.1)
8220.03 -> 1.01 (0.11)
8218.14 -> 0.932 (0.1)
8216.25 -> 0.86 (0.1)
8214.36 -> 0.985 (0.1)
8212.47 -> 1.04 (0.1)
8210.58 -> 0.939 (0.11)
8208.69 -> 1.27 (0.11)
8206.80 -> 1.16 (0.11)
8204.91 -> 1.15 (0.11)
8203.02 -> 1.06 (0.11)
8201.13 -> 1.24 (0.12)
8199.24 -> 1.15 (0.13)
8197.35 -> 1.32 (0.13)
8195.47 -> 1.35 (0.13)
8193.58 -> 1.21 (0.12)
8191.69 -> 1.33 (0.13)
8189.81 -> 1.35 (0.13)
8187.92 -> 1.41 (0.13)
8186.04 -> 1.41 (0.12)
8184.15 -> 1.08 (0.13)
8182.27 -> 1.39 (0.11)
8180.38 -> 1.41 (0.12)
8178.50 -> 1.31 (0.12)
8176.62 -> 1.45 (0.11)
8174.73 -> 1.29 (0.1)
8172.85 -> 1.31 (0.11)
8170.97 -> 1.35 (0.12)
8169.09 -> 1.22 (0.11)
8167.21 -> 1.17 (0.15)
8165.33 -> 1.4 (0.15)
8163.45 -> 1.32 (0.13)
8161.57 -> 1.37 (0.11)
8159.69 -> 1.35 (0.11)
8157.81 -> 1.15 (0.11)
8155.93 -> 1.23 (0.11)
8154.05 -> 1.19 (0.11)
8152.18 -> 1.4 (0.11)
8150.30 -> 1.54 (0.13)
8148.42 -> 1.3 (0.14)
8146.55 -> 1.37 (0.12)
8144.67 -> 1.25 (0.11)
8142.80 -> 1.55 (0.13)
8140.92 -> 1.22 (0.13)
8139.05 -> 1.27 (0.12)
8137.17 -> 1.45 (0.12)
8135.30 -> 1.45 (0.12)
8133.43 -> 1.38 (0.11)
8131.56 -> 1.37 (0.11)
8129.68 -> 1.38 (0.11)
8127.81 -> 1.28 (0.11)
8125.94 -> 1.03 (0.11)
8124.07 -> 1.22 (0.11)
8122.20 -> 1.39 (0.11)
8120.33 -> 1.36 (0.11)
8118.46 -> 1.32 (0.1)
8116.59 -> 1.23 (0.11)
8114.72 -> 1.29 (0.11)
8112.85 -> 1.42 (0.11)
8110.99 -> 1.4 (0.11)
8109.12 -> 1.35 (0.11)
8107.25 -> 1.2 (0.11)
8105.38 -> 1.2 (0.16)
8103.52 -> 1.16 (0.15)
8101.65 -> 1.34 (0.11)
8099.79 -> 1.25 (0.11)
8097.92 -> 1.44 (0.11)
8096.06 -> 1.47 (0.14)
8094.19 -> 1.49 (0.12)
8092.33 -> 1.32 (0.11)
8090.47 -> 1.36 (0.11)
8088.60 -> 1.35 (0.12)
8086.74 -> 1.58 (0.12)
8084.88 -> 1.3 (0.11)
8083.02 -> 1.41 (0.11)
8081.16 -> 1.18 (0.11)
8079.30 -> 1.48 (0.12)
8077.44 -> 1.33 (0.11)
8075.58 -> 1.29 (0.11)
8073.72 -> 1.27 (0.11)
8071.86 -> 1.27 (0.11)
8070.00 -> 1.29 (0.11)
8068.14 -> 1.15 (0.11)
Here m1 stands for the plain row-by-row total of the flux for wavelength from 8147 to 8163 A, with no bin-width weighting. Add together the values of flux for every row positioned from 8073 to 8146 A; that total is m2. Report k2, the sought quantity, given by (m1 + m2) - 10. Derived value 53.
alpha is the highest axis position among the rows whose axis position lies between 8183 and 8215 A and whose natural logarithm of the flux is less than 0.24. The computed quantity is 8214.36 A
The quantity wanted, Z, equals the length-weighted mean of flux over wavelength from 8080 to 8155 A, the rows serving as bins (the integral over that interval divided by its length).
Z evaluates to 1.34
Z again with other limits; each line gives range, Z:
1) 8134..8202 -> 1.32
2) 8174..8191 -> 1.34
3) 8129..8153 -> 1.38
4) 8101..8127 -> 1.28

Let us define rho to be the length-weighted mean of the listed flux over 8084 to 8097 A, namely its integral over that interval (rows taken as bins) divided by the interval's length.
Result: 1.41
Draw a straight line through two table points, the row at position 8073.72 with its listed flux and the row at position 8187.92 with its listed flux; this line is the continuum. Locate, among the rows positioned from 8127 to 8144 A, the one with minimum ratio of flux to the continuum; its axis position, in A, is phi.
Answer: 8140.92 A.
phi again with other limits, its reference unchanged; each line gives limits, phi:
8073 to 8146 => 8125.94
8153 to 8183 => 8157.81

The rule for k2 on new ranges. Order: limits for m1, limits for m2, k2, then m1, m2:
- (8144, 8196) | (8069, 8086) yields 39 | 37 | 12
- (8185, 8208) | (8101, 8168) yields 52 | 15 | 47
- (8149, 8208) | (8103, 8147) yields 62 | 40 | 32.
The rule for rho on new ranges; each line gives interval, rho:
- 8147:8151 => 1.41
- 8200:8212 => 1.13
